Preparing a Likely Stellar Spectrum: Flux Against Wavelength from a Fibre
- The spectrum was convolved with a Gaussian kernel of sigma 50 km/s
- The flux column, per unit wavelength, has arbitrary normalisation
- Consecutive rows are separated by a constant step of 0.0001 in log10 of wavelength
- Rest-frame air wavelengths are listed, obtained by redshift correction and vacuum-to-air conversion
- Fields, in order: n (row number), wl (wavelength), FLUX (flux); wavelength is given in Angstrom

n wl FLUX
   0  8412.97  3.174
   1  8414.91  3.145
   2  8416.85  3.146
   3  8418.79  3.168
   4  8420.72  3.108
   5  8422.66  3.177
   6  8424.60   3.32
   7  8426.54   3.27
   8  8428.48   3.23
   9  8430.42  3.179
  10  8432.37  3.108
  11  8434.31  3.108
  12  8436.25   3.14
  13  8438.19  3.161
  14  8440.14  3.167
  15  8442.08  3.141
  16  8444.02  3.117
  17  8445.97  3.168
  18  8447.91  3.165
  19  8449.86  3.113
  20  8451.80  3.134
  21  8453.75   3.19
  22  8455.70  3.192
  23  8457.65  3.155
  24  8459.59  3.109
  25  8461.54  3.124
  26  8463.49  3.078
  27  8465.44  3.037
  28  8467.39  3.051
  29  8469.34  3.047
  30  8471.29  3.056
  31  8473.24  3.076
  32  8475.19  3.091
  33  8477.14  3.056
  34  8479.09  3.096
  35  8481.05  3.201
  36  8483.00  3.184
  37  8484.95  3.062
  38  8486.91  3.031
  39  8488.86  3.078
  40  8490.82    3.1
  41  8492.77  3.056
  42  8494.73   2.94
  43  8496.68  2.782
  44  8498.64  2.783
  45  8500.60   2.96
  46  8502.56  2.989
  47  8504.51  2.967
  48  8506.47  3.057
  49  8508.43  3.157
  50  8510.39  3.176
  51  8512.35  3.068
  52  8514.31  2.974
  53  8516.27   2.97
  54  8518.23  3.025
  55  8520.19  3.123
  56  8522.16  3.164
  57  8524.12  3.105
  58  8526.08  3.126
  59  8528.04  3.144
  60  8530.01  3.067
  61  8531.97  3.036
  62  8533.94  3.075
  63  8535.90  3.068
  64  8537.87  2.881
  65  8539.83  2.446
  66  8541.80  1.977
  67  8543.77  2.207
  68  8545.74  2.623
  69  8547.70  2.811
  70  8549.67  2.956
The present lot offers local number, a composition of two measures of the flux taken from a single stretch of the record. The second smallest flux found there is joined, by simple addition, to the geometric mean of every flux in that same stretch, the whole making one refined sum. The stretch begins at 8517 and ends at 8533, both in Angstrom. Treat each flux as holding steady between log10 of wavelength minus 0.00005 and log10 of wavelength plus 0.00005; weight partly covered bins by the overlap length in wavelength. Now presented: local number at 6.13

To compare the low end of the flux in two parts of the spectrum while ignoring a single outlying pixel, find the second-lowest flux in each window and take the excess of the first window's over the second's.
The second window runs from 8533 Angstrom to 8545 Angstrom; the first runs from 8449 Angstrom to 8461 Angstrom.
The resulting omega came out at 0.91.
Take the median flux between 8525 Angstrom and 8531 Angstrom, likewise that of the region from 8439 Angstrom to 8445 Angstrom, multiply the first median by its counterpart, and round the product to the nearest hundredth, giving 9.82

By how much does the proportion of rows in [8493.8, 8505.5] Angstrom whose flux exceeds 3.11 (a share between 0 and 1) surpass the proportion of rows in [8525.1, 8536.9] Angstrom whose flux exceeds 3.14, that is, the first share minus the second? -0.2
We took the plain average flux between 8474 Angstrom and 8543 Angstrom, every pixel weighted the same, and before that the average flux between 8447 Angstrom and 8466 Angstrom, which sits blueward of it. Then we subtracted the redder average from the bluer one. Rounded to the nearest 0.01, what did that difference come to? 0.13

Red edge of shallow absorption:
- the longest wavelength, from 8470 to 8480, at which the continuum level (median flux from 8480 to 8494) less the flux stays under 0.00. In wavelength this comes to 8479.09 Angstrom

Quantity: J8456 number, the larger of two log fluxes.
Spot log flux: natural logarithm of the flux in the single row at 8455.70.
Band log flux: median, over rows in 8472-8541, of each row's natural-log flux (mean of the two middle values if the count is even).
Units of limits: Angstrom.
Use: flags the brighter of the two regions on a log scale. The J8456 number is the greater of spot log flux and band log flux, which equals 1.16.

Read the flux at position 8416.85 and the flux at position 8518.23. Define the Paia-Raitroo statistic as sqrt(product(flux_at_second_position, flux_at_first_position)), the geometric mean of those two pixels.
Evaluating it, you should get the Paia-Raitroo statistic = 3.08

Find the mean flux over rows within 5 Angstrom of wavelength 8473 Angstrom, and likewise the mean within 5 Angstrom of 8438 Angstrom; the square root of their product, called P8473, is 3.104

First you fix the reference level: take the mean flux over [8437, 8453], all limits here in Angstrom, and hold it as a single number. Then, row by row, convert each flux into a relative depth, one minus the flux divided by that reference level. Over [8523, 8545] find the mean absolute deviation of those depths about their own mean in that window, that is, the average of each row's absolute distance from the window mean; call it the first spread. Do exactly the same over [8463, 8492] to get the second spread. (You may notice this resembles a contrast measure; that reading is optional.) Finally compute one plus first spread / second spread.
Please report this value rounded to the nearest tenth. 10.9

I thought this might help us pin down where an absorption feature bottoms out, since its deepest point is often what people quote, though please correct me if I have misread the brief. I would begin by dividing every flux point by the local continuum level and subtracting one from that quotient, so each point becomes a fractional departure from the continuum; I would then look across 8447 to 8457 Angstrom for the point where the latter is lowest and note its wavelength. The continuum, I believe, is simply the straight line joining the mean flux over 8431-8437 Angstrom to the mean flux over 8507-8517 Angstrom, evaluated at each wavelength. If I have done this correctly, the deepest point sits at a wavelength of 8449.86 Angstrom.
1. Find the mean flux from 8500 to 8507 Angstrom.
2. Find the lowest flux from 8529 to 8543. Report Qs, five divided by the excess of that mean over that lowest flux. 5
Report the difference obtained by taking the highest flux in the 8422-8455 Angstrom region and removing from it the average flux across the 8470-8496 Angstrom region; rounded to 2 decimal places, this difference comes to 0.24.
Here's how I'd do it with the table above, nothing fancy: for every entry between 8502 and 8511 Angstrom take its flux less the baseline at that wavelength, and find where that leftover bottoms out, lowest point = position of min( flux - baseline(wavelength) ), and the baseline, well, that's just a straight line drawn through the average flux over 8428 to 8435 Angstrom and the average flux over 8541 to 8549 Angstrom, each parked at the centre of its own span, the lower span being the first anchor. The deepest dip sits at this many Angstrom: 8504.51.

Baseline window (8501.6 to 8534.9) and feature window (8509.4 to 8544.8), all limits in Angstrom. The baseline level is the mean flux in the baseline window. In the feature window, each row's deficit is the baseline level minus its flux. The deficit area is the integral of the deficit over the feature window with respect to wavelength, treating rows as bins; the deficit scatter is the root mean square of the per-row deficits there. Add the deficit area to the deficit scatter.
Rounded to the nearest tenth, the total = 5.6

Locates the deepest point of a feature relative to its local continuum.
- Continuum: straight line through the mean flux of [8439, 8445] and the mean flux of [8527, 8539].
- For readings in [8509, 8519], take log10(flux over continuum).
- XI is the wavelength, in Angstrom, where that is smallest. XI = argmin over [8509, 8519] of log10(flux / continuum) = 8516.27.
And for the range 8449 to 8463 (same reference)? 8449.86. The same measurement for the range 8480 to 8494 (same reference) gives 8486.91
